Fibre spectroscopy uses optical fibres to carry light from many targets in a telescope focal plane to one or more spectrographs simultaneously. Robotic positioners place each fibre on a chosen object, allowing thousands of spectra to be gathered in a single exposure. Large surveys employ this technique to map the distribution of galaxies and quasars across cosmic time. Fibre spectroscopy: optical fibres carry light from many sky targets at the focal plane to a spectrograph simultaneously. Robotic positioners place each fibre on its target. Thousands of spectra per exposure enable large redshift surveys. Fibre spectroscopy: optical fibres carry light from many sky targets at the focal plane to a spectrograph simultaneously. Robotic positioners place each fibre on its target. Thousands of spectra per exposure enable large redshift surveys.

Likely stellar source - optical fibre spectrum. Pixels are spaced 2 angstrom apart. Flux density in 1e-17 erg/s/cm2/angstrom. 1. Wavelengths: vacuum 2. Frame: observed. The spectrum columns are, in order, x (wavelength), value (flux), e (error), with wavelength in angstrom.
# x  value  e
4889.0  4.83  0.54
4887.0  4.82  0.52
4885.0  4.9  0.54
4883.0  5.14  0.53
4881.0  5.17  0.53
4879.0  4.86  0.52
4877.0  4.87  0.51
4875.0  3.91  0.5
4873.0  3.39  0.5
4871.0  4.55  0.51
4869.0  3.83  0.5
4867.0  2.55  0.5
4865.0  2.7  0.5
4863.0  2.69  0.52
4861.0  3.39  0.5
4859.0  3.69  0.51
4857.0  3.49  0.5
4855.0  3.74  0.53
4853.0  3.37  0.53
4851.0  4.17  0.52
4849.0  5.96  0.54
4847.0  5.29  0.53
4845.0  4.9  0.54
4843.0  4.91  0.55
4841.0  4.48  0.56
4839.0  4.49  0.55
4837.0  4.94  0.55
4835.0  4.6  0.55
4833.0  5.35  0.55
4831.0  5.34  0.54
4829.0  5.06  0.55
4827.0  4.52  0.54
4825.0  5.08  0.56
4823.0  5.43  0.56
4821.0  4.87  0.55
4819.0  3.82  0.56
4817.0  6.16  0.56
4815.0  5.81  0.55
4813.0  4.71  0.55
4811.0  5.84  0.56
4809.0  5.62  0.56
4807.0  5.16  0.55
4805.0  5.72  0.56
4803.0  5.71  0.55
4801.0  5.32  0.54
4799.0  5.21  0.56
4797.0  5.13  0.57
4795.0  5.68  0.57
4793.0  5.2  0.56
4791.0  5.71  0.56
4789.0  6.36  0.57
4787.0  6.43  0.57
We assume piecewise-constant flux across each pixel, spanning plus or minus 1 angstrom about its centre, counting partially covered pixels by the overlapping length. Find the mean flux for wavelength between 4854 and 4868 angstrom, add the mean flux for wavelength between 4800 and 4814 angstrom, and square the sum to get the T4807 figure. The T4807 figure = 74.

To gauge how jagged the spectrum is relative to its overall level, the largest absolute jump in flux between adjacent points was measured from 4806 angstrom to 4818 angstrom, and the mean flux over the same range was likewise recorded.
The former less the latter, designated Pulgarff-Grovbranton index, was -4.4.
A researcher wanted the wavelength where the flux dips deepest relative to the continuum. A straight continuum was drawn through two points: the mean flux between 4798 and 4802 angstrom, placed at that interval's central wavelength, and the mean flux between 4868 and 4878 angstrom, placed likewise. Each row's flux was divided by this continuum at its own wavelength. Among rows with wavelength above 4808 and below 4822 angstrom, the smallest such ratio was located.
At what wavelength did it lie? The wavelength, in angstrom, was 4819.0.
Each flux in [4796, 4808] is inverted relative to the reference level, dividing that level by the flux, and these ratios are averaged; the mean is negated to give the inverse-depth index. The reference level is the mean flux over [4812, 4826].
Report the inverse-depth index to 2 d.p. -0.96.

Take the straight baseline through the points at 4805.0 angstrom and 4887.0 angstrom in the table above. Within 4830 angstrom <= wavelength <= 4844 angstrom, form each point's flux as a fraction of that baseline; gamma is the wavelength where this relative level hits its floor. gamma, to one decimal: 4839.0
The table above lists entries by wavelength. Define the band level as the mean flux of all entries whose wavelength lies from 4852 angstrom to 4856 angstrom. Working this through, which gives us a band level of 3.6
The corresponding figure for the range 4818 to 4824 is 4.7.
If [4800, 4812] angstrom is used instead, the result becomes 5.6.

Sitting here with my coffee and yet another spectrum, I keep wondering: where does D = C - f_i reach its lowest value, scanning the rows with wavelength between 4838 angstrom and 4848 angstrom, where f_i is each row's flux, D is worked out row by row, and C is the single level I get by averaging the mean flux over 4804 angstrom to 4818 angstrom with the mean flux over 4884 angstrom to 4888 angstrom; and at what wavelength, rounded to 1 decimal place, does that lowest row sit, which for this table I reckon 4847.0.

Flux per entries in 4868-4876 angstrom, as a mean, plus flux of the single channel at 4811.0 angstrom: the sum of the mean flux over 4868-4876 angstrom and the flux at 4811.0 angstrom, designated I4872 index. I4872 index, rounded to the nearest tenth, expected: 9.8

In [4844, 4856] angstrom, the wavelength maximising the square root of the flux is 4849.0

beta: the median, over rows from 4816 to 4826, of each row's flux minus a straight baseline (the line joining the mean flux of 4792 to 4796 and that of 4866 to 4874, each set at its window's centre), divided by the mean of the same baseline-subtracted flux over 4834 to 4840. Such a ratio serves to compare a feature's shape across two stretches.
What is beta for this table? 1.4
